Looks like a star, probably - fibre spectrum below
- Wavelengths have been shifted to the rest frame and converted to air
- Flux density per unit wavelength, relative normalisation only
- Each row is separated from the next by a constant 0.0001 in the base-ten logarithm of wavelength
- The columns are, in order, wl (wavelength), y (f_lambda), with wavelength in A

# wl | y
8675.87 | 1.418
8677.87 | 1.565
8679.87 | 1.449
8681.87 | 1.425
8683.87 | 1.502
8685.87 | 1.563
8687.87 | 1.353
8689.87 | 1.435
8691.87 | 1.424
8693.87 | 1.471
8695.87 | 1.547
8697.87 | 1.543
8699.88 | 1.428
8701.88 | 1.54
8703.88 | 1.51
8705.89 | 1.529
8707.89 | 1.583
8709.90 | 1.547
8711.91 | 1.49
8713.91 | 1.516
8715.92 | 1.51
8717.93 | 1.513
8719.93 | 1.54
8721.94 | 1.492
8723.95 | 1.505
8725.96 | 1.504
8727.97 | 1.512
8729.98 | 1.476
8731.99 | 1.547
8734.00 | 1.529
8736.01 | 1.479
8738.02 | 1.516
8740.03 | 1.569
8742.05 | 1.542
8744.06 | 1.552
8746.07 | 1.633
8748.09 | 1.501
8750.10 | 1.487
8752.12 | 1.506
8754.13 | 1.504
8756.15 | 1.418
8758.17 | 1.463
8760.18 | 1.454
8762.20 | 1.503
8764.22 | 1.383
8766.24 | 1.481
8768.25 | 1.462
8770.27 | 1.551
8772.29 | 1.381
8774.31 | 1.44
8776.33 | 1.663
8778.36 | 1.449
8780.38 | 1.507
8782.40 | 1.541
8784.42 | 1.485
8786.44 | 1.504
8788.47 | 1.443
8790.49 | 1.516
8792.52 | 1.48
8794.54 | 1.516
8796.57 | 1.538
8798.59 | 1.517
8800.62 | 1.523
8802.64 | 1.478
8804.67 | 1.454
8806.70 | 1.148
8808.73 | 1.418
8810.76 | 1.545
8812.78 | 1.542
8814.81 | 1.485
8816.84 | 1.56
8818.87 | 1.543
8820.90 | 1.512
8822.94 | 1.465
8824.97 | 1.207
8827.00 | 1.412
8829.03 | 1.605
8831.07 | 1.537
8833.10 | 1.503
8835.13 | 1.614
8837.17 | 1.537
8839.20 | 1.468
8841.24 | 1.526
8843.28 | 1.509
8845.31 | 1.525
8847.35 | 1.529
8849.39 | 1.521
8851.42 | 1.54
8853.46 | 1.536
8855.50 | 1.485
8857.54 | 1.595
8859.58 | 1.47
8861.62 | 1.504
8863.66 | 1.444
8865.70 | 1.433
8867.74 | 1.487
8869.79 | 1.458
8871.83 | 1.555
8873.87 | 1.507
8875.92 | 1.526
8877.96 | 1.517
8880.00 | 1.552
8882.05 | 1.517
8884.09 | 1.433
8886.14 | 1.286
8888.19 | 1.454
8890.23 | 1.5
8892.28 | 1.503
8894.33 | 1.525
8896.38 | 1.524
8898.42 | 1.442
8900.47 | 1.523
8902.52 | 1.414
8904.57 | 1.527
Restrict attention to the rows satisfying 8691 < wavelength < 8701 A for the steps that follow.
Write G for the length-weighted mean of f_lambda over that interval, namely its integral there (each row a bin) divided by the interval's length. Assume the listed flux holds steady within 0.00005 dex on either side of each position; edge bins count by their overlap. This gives 1.48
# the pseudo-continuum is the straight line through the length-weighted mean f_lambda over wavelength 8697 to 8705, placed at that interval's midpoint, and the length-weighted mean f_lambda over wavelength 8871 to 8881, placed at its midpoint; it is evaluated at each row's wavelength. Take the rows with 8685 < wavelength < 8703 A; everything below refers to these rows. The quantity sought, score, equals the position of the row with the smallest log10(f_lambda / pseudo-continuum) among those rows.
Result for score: 8687.87 A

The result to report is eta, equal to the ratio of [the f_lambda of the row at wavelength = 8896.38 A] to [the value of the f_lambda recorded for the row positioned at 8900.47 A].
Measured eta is 1.00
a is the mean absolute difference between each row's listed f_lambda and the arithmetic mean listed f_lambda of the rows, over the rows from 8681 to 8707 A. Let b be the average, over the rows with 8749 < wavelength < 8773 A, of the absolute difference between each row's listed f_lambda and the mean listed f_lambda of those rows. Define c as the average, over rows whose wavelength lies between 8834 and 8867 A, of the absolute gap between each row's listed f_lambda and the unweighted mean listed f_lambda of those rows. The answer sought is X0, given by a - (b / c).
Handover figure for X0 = -1.03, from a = 0.055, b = 0.04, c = 0.0363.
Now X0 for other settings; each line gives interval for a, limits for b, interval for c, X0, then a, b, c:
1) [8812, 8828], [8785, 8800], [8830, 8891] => -0.49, 0.078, 0.02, 0.0405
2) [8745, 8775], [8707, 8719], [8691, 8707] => -0.54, 0.046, 0.03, 0.0435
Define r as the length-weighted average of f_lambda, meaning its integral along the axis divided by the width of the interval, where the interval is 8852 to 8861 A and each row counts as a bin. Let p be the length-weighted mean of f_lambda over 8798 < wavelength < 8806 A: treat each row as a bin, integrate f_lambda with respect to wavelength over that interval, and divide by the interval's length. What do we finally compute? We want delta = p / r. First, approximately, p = 1.48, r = 1.52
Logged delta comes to 0.972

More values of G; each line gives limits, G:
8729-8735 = 1.52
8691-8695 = 1.45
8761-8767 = 1.45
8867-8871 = 1.47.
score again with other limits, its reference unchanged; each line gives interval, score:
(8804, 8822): 8806.70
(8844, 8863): 8859.58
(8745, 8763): 8756.15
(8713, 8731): 8729.98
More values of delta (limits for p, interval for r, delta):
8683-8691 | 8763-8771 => 0.996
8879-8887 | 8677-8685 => 0.976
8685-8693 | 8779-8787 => 0.957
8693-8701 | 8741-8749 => 0.963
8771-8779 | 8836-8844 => 0.984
